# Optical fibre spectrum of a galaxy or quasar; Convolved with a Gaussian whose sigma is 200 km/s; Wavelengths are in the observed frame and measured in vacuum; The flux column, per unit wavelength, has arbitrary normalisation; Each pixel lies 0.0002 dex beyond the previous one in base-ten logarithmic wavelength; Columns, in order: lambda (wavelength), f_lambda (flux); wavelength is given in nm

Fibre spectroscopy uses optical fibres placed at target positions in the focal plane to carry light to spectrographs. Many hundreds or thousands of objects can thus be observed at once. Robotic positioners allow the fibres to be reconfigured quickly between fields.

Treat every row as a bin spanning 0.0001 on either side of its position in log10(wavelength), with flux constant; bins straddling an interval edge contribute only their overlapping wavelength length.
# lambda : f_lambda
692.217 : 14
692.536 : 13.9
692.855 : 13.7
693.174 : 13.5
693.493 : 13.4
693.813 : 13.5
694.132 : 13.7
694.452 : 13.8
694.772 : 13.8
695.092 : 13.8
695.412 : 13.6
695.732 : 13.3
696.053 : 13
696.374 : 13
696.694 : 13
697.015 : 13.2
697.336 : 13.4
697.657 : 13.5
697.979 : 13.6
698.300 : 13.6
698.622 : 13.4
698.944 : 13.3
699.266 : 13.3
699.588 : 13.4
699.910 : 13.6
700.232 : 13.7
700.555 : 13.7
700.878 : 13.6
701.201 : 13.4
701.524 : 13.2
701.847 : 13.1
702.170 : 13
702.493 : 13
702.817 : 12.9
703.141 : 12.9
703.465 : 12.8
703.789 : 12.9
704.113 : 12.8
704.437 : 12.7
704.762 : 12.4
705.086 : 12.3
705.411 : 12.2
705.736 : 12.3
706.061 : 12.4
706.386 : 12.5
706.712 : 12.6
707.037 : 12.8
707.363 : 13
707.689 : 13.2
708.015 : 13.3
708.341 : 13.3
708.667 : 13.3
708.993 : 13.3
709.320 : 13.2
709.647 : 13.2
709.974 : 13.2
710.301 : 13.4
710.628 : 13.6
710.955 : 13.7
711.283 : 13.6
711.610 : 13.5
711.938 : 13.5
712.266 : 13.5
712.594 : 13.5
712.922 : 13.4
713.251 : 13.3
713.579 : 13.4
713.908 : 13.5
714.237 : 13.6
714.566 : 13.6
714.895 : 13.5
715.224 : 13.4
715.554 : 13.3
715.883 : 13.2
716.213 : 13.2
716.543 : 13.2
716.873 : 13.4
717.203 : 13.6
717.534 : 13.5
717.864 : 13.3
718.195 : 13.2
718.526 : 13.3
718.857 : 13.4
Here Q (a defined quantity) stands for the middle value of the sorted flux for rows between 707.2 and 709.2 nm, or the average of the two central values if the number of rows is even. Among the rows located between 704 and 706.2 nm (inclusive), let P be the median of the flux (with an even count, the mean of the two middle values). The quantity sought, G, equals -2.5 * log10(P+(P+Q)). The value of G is -3.95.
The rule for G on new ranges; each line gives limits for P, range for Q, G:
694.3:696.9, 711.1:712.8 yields -4.02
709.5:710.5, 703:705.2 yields -3.98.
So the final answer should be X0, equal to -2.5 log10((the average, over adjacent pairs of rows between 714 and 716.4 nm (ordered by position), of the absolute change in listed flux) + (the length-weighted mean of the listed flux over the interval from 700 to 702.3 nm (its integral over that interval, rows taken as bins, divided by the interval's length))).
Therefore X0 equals -2.82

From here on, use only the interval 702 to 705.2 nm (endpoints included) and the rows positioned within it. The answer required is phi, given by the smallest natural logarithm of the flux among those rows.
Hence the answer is 2.51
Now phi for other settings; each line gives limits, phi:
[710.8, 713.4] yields 2.59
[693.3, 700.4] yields 2.56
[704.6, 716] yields 2.50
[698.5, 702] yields 2.57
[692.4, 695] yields 2.60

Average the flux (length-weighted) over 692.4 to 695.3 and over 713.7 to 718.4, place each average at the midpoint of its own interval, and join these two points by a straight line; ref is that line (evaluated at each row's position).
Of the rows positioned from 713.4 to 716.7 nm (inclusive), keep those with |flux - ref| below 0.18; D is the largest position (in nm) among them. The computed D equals 715.554 nm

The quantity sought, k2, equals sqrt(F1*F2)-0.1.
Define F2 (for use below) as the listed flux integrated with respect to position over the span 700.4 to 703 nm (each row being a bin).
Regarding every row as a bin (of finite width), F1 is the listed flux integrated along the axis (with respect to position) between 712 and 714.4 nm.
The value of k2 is 33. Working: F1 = 32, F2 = 34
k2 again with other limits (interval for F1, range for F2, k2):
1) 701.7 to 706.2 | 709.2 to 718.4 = 84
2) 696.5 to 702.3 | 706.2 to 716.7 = 104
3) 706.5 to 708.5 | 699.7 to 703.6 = 37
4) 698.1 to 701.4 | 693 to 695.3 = 37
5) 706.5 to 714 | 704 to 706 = 50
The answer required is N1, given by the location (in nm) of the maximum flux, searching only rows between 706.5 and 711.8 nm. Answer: 710.955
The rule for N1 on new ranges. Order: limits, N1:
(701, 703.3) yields 701.201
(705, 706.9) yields 706.712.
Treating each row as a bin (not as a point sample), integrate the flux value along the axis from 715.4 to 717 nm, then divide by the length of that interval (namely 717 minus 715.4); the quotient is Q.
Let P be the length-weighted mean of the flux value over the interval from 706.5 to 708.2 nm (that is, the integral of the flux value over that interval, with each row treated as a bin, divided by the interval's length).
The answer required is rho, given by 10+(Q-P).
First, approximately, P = 12.97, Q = 13.3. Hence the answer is 10.3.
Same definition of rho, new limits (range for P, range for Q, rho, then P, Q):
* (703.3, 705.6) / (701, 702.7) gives 10.6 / 12.58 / 13.1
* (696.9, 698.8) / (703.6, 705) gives 9.2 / 13.45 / 12.7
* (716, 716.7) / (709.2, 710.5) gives 10.1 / 13.19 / 13.3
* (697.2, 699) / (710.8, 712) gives 10.1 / 13.47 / 13.6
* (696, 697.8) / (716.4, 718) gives 10.2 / 13.20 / 13.4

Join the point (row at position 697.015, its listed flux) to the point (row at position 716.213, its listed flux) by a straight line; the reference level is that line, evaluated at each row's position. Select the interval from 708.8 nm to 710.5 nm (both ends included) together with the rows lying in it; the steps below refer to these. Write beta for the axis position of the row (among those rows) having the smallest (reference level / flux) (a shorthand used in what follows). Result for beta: 710.301 nm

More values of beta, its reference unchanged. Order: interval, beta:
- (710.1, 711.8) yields 710.955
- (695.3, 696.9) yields 695.412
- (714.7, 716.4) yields 714.895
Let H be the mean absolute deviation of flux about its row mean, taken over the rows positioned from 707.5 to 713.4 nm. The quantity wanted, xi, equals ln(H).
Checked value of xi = -2.01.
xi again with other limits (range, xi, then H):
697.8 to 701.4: -2.00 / 0.136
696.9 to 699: -2.13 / 0.118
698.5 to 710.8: -1.08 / 0.341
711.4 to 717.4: -2.20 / 0.111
